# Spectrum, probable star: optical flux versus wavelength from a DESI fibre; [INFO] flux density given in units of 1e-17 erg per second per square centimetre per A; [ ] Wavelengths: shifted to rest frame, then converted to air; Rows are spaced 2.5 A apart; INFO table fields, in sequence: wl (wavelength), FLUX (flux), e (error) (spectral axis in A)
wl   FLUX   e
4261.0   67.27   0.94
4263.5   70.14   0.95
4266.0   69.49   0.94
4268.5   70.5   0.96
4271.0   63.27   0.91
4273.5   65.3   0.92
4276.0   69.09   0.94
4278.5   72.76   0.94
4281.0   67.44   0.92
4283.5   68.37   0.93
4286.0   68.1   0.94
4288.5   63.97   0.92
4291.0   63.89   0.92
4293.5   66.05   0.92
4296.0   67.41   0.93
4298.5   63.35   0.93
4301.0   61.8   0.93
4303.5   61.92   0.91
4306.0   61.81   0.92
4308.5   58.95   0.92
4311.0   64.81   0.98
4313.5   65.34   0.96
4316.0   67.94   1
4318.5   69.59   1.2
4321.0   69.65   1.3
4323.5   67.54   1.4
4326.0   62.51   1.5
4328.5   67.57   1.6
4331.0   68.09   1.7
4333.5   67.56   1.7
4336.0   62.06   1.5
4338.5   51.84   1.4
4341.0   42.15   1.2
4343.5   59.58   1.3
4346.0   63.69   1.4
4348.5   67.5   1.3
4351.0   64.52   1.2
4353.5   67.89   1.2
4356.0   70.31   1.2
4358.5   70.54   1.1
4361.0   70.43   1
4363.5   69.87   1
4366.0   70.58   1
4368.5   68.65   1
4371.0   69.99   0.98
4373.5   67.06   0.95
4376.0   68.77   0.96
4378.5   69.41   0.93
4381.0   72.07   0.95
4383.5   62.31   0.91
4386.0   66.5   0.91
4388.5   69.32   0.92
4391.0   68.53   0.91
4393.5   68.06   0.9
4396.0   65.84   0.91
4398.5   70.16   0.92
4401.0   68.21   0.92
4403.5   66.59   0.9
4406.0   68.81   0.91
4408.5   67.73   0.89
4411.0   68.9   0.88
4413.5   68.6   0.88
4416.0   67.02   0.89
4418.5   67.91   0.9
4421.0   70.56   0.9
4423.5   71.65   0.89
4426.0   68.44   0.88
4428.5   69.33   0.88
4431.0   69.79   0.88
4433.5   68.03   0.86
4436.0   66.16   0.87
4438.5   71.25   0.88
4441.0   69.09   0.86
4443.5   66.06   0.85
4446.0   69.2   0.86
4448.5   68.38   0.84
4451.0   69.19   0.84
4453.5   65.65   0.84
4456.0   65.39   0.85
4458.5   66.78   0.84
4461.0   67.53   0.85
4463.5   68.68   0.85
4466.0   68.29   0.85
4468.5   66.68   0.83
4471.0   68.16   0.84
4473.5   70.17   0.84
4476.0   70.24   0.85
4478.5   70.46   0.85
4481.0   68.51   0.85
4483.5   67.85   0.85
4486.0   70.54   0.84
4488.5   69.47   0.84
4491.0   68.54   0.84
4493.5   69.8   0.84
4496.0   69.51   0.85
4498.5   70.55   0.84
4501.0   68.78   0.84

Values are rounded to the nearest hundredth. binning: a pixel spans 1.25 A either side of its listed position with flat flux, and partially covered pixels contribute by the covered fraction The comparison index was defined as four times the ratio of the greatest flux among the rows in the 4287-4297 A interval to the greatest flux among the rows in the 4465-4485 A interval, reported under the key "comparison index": 3.83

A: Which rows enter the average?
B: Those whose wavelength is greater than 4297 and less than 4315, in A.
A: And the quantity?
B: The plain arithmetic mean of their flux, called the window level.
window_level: 63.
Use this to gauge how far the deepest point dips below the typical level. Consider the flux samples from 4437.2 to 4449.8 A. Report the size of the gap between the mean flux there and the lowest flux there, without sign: 2.7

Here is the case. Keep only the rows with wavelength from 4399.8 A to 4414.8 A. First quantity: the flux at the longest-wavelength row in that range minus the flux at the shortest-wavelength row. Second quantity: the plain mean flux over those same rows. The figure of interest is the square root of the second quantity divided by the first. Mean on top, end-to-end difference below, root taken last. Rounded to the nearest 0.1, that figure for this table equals 13.2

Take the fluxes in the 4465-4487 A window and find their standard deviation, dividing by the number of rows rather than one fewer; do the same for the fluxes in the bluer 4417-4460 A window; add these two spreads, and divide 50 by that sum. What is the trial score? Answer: 16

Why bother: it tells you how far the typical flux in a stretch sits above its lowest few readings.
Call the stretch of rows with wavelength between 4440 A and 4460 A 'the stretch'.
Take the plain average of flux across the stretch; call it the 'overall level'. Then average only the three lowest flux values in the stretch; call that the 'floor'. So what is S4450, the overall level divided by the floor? 1.027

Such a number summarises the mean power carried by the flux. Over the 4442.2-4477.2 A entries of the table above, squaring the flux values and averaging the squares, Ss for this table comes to 4611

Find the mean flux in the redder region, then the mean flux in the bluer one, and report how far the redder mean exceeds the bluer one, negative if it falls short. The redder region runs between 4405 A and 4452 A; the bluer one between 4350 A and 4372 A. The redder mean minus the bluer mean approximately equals -0.5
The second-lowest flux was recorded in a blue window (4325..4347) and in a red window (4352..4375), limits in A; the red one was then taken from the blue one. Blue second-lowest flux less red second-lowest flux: -16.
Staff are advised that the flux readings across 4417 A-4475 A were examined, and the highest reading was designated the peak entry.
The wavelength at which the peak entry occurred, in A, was 4423.5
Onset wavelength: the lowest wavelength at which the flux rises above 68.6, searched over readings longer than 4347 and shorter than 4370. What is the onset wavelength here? 4356.0 A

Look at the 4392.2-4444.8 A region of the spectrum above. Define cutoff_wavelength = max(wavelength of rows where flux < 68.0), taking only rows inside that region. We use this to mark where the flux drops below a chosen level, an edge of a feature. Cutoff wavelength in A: 4443.5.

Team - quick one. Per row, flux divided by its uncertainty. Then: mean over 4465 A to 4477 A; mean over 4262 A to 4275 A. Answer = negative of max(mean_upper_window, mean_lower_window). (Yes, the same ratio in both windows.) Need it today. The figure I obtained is -81.6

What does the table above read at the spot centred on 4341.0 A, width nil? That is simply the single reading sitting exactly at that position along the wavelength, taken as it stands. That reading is 42.15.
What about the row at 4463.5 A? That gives 68.68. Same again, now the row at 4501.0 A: 68.78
